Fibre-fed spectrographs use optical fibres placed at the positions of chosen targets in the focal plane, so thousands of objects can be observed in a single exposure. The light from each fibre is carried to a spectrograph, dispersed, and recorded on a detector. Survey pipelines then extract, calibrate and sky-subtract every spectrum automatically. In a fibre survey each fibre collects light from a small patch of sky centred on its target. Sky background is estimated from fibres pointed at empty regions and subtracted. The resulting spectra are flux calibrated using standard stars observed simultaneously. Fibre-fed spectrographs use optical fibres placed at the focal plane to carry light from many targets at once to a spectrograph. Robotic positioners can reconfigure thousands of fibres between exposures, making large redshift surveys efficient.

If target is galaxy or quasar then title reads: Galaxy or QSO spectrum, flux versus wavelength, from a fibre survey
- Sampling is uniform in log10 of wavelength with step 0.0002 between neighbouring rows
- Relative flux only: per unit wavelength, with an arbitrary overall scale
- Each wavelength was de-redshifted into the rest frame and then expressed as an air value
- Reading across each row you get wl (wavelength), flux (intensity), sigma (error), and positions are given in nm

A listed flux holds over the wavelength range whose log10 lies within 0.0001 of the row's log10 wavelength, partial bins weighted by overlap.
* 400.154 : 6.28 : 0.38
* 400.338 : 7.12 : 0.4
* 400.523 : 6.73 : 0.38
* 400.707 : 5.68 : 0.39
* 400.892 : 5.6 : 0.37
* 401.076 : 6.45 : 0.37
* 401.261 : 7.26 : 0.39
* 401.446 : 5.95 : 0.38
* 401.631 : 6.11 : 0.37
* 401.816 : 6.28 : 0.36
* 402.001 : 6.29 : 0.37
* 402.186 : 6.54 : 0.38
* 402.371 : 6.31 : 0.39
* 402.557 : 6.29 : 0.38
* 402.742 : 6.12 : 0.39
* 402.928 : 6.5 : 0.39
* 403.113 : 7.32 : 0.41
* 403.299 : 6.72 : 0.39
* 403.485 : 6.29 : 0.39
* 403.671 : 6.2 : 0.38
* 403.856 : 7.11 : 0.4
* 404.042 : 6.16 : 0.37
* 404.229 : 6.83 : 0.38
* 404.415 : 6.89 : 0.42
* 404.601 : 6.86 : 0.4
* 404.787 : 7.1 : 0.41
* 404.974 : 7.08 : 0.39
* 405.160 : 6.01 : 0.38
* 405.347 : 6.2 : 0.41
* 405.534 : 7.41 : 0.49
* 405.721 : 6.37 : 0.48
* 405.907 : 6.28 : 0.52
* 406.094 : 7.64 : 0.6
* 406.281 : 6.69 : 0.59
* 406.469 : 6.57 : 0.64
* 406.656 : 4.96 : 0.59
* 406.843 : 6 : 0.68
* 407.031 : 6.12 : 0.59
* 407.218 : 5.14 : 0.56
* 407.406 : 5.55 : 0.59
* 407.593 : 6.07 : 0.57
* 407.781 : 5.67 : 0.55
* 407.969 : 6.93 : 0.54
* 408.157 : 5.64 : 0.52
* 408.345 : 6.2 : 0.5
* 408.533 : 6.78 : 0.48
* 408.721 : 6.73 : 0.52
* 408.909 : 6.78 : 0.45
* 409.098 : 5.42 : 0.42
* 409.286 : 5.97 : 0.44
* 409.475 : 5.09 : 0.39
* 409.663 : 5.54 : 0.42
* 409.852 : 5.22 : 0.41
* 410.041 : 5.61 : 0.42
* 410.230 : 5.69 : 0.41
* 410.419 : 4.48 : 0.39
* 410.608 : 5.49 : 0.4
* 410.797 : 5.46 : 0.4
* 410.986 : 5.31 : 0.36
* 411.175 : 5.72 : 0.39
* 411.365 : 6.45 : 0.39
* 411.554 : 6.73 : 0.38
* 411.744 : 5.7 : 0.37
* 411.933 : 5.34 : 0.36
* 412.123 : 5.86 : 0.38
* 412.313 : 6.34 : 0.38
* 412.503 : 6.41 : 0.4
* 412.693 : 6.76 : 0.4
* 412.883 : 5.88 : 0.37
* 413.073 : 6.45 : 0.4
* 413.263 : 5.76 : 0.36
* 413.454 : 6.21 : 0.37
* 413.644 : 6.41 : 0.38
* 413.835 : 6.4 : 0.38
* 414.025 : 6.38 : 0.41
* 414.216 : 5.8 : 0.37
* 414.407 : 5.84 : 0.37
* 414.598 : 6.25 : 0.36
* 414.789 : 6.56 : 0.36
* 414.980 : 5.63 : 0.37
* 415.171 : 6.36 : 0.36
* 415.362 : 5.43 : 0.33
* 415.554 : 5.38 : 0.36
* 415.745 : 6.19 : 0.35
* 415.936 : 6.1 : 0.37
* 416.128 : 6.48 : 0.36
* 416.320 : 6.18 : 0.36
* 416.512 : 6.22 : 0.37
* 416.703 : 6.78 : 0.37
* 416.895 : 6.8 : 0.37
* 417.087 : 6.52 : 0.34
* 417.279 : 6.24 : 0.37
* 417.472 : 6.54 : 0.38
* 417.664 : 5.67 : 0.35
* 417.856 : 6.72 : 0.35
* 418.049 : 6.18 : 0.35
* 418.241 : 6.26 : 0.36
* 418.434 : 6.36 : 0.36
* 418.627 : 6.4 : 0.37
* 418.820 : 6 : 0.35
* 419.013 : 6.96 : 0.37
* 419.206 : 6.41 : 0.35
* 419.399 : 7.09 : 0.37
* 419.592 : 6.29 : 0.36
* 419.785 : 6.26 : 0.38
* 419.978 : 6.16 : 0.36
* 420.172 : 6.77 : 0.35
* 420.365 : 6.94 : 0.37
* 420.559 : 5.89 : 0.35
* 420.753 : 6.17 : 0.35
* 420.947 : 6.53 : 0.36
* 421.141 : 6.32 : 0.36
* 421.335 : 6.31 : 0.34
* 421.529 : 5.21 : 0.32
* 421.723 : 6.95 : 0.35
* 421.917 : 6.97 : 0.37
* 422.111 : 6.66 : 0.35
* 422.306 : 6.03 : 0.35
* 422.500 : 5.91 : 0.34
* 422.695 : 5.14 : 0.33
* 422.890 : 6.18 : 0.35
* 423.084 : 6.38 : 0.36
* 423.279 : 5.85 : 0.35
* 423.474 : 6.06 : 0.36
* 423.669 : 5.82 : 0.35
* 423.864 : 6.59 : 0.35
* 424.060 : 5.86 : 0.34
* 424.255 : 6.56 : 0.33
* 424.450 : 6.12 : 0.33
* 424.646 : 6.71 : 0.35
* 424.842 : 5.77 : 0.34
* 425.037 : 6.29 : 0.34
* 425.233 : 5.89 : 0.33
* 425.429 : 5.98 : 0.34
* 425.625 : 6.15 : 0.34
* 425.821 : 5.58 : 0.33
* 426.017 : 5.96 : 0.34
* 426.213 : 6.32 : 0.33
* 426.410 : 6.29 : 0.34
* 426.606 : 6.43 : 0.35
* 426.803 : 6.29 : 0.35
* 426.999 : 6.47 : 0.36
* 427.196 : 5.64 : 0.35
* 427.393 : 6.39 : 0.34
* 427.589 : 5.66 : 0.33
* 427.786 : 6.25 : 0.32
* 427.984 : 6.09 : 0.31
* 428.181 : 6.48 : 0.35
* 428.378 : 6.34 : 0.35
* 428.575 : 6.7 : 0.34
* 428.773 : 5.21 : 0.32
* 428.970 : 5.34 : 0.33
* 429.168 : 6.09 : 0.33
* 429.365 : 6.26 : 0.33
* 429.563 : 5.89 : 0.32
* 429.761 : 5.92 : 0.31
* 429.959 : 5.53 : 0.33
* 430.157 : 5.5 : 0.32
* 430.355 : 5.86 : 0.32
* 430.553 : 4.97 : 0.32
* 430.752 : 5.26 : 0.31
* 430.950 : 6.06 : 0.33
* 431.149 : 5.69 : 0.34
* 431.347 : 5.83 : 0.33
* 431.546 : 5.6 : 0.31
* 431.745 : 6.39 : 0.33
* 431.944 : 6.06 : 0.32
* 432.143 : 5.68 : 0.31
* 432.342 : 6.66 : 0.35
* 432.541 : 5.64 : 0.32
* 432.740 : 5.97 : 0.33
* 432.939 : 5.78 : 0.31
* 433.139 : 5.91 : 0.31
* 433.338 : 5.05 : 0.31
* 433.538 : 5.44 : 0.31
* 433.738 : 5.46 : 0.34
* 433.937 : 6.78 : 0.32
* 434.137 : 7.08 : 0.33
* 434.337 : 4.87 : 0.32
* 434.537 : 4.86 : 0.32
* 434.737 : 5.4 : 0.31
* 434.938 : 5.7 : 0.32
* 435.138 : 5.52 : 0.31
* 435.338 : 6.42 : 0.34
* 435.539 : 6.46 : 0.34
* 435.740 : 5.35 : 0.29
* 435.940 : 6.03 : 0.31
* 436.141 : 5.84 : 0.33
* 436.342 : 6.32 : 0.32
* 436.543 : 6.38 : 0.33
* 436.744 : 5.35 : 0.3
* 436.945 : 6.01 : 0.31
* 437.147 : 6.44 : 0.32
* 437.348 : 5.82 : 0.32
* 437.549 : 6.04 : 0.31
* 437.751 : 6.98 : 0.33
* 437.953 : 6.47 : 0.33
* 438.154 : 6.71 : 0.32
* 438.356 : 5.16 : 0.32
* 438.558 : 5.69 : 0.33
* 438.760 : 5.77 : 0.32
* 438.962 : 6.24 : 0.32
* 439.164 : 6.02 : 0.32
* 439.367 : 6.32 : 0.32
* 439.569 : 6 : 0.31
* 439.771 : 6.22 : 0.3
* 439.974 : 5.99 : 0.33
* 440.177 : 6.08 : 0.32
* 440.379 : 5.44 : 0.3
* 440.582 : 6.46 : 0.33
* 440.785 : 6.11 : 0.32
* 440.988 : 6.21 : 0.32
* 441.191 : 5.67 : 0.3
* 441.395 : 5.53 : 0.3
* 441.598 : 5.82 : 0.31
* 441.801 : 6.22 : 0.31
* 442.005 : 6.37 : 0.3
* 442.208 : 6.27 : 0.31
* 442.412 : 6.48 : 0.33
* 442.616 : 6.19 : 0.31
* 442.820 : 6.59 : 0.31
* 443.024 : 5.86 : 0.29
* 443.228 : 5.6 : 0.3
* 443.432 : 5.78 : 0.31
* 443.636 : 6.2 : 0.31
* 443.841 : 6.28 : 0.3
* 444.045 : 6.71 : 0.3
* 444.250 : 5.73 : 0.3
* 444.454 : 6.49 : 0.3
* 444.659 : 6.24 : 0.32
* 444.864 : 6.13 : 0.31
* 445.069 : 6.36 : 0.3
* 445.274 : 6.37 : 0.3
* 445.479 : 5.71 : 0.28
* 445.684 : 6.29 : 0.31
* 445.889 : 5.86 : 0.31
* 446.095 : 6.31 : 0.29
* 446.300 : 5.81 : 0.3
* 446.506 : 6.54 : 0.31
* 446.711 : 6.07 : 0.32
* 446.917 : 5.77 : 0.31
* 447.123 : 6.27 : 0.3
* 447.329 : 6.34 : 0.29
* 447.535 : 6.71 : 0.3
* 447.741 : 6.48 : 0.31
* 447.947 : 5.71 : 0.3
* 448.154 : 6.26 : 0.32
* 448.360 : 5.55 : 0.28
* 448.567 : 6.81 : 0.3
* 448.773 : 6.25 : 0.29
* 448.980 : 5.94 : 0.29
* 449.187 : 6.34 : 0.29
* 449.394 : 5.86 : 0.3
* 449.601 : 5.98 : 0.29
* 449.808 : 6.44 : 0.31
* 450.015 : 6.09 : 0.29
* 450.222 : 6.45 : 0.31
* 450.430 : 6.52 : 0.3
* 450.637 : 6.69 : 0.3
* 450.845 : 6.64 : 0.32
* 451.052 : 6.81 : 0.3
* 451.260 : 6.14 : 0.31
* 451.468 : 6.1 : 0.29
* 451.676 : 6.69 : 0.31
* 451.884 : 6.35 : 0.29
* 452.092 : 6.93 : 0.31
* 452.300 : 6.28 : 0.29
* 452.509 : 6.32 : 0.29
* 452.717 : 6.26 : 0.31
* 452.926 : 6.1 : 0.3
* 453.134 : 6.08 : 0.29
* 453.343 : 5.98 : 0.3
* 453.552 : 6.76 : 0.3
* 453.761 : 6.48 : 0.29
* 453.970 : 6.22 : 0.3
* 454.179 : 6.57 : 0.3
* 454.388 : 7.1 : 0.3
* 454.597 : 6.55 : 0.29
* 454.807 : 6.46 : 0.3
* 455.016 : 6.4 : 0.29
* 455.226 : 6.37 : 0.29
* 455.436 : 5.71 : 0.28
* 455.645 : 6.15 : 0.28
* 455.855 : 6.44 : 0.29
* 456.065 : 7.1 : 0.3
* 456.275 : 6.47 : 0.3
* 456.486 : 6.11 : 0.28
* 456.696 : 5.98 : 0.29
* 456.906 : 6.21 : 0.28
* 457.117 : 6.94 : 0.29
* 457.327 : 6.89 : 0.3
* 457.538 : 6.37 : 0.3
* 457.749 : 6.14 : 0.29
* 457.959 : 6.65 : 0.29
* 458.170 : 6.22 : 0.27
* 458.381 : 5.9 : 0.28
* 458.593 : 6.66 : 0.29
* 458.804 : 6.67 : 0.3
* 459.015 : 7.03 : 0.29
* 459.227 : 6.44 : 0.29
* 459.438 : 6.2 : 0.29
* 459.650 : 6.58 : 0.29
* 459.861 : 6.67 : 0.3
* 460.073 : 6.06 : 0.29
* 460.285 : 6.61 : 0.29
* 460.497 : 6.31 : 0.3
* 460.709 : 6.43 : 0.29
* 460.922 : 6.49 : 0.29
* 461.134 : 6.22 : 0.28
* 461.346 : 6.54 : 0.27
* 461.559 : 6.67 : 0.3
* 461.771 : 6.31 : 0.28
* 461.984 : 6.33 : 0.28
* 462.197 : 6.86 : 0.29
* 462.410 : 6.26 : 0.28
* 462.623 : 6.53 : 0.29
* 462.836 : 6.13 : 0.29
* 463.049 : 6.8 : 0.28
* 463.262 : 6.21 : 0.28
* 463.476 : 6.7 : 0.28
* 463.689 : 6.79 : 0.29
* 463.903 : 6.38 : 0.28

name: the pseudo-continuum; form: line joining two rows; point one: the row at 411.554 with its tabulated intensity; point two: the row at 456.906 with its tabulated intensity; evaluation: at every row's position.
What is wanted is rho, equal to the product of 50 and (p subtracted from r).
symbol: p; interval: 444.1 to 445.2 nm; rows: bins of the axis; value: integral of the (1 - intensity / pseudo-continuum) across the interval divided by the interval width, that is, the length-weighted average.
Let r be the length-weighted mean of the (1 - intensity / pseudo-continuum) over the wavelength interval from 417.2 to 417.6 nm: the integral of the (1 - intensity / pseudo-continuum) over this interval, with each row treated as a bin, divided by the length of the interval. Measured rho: 1.4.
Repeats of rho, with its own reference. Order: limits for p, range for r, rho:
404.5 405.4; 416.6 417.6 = -0.1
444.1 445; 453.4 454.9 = -4.0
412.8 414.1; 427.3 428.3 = -0.9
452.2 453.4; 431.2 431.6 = 5.3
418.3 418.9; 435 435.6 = 0.0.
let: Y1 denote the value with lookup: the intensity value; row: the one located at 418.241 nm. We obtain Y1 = 6.26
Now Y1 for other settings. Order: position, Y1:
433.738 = 5.46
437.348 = 5.82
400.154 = 6.28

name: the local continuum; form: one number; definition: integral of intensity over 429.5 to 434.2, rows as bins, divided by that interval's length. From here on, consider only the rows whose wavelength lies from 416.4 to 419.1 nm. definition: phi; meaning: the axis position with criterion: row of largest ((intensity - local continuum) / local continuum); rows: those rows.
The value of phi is 419.013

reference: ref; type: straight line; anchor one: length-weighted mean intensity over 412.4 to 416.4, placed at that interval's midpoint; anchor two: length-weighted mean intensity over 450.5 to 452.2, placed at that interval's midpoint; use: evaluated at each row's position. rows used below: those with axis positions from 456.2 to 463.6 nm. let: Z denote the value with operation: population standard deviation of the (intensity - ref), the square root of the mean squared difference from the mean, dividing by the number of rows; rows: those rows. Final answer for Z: 0.28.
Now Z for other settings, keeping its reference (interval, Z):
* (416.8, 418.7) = 0.30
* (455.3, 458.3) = 0.38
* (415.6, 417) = 0.27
